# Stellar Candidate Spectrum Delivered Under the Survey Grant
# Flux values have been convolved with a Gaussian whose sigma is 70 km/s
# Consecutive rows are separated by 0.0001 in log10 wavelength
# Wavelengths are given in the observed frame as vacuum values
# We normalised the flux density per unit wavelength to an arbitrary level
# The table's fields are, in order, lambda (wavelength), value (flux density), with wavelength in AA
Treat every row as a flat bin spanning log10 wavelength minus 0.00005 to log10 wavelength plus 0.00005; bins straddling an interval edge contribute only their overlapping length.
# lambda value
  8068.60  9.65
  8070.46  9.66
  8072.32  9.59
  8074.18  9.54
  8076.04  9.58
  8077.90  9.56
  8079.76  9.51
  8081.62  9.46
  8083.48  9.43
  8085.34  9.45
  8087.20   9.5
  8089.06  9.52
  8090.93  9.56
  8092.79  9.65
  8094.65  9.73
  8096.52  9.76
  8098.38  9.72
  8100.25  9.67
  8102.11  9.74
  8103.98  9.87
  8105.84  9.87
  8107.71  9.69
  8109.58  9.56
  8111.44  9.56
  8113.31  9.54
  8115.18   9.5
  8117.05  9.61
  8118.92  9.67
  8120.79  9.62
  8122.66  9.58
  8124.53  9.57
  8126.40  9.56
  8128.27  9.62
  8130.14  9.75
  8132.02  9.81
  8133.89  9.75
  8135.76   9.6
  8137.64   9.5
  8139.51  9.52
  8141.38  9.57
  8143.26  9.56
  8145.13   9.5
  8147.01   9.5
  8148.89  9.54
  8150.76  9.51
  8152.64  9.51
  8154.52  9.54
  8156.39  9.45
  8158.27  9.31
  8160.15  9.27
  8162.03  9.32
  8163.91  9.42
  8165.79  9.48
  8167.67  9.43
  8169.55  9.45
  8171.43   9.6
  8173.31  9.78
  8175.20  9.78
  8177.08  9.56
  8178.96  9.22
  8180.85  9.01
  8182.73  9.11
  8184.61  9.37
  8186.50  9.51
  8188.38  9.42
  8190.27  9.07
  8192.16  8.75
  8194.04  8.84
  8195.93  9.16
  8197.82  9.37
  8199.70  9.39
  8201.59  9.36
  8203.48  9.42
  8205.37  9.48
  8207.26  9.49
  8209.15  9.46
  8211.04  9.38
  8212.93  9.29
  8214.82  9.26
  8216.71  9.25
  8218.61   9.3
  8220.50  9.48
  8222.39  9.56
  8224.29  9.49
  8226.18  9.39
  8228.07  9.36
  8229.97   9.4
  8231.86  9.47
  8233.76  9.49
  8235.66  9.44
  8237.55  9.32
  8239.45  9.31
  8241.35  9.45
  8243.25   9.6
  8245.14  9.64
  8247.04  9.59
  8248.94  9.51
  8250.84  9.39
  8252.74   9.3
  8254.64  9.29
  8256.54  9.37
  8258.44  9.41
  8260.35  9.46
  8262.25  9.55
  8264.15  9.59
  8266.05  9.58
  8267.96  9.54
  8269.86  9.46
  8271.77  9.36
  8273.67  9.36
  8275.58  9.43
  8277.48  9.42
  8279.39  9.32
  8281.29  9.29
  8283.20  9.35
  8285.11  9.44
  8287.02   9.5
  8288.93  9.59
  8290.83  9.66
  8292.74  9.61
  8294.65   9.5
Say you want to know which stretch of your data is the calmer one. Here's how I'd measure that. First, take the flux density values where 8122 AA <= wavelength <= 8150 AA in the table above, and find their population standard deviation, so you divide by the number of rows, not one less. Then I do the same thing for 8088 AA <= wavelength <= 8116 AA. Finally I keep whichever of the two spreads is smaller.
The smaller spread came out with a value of 0.095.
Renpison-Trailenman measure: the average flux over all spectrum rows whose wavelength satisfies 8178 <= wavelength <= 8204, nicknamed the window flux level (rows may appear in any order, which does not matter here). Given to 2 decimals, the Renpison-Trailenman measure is 9.21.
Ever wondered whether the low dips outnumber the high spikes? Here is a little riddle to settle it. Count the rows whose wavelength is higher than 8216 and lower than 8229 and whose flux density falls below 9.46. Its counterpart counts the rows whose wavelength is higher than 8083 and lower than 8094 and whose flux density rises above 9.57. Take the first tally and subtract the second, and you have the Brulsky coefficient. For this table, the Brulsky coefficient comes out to 3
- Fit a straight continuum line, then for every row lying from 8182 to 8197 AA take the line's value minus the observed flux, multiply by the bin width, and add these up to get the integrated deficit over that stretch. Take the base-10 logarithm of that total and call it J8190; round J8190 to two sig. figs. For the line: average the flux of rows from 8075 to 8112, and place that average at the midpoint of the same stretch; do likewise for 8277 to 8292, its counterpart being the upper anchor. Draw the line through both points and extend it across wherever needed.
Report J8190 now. 0.76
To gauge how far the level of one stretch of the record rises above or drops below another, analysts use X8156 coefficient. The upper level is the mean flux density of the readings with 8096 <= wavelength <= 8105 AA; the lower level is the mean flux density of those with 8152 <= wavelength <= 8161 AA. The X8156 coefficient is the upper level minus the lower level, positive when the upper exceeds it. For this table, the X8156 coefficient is 0.34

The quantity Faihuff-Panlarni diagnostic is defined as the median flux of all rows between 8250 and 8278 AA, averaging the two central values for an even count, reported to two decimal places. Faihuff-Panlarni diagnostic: 9.42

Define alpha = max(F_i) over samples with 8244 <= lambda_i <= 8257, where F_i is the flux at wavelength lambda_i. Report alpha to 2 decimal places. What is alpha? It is 9.64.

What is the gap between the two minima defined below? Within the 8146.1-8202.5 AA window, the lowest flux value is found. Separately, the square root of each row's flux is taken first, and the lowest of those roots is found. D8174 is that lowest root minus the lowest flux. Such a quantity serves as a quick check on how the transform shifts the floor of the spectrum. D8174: -5.79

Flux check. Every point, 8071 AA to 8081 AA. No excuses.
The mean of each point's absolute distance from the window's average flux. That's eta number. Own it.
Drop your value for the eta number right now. 0.025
